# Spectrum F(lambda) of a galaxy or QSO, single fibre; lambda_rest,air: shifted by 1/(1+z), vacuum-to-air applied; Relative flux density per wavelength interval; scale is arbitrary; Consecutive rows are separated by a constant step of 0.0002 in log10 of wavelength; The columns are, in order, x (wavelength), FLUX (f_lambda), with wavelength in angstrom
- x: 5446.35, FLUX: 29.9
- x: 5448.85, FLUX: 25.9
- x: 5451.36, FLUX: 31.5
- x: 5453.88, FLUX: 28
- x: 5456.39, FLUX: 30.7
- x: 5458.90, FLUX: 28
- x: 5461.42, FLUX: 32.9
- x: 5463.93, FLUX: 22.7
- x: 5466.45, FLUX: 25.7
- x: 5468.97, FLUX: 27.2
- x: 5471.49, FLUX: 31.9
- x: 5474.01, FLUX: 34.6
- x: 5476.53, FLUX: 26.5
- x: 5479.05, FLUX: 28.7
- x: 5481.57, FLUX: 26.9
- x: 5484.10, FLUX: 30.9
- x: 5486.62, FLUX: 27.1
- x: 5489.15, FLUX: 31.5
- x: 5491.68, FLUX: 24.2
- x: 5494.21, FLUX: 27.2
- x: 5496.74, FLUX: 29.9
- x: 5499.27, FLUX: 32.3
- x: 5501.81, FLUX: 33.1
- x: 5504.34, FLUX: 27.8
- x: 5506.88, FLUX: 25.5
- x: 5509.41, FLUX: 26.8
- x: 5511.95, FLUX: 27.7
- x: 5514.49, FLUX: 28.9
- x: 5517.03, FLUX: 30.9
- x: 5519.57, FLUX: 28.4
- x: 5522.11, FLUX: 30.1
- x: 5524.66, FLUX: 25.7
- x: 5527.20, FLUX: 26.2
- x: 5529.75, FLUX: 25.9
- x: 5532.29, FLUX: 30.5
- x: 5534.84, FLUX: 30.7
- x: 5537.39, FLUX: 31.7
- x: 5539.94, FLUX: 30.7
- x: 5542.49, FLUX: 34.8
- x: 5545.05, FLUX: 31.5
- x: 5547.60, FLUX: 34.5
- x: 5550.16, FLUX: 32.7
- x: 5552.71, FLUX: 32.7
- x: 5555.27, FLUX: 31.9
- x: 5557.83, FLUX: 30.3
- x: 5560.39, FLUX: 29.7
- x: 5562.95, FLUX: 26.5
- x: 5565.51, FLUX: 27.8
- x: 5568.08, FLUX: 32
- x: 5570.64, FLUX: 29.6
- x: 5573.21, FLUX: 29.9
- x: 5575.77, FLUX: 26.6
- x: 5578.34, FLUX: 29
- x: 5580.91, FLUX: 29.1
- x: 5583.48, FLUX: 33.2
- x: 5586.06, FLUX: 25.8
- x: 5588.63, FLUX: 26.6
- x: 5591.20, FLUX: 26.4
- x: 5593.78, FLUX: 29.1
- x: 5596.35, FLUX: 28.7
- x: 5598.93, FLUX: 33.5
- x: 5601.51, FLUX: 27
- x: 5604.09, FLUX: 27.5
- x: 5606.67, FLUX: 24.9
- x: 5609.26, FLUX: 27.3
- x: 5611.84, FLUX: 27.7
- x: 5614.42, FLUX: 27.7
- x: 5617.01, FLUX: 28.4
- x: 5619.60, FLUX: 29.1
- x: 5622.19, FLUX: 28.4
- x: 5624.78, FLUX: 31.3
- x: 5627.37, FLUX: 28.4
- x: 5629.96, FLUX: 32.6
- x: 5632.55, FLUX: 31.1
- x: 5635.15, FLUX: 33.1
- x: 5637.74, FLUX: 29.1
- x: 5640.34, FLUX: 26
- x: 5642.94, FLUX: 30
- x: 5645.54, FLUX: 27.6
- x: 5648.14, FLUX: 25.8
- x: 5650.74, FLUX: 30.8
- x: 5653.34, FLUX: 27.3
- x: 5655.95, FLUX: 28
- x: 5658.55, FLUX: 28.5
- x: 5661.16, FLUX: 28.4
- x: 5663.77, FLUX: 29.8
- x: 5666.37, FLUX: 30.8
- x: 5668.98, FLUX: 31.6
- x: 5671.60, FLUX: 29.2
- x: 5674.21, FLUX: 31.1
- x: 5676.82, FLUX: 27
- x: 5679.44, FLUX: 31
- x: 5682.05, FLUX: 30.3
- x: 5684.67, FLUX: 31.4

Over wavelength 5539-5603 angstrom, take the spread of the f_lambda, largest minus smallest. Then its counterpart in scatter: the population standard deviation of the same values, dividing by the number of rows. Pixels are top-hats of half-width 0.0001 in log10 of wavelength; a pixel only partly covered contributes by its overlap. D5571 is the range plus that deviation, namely 11.6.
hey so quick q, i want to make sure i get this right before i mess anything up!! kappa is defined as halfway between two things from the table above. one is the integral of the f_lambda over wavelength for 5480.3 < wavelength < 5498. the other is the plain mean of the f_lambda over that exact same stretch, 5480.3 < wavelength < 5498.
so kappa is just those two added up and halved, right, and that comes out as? 264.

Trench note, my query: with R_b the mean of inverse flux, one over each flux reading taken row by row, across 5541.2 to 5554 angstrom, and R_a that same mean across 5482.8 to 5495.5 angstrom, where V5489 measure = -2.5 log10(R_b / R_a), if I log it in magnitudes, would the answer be 0.19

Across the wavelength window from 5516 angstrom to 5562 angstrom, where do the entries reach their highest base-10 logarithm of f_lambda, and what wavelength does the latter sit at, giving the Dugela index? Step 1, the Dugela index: 5542.49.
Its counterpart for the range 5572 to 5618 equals 5598.93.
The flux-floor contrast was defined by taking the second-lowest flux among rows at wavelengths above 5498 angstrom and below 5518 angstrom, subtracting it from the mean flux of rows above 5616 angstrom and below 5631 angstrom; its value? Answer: 2.9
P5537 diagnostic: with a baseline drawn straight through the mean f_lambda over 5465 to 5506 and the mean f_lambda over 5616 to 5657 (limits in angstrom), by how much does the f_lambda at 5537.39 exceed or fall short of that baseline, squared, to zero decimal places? 7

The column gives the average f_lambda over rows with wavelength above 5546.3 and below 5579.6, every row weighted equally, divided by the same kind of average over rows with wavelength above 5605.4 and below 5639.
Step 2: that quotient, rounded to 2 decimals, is 1.04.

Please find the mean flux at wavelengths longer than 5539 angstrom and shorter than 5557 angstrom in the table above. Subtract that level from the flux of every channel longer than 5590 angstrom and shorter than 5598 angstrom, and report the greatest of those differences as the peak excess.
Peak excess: -3.6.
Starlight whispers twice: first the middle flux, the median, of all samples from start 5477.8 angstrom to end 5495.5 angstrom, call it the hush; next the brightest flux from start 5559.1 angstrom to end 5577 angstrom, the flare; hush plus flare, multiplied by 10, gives 592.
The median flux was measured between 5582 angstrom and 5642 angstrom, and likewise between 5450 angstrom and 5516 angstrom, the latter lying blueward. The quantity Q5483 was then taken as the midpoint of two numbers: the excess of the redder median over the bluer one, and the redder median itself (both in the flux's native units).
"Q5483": 14.4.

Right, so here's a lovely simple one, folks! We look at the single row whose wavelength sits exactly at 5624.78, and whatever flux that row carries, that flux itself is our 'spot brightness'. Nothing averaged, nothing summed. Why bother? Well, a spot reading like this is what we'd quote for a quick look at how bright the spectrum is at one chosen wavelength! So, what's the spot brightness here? 31.3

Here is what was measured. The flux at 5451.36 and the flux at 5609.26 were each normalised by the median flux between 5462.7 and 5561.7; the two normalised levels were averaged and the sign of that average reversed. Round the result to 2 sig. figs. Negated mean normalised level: -0.98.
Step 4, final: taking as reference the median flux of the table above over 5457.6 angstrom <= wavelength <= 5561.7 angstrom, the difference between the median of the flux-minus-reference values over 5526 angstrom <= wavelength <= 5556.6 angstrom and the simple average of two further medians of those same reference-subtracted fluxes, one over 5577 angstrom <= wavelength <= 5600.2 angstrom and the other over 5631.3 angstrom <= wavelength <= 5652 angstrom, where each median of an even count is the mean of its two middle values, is 2.3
